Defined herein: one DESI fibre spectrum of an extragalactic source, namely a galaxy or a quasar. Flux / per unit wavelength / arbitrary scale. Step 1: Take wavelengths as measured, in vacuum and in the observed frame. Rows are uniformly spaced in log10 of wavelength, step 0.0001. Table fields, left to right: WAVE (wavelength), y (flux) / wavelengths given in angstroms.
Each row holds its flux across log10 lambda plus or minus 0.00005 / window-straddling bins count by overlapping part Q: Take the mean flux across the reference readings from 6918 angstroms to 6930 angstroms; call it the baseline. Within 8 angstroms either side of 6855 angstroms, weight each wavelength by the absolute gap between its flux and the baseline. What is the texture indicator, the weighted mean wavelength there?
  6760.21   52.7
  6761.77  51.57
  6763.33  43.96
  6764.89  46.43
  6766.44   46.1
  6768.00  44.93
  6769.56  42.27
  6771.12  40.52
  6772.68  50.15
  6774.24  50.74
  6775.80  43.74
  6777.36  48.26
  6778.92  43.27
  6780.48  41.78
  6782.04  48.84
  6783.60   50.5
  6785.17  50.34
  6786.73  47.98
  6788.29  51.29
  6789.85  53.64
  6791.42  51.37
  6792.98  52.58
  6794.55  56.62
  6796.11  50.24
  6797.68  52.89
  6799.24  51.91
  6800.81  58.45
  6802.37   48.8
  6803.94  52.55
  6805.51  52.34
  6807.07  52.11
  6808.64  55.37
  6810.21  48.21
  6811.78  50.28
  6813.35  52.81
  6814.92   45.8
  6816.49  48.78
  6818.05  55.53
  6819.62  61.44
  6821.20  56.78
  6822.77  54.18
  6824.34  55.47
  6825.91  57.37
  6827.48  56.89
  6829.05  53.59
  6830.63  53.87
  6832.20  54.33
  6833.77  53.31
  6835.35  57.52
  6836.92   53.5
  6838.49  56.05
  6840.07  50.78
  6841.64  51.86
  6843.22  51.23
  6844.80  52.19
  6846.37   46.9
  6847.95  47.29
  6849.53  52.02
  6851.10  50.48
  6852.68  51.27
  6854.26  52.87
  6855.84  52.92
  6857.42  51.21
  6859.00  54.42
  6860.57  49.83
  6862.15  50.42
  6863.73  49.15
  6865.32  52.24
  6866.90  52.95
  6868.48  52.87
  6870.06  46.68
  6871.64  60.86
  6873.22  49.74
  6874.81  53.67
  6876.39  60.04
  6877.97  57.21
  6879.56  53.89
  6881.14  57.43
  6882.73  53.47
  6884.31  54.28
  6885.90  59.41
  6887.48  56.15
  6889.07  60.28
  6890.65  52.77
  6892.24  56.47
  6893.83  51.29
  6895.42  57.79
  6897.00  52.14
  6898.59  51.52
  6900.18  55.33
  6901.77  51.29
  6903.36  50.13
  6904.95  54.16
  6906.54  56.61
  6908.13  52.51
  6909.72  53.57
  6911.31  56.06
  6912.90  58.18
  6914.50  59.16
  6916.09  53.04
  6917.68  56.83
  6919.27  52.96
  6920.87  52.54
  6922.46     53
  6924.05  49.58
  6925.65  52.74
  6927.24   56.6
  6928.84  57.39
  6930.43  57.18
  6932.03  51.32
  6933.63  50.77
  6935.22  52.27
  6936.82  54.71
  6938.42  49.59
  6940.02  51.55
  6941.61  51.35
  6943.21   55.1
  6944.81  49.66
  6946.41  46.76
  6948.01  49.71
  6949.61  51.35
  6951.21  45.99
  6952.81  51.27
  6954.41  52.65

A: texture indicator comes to 6854.3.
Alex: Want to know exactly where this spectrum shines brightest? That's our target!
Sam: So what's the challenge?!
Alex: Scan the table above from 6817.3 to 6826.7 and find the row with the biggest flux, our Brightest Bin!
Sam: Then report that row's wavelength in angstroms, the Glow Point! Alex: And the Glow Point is 6819.62 angstroms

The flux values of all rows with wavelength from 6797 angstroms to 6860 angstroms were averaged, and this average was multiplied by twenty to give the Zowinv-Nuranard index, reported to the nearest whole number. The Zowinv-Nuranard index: 1058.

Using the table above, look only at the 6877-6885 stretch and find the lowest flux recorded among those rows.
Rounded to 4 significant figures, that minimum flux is 53.47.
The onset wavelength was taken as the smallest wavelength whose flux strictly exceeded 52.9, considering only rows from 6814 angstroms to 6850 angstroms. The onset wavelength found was 6818.05 angstroms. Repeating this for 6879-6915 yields 6879.56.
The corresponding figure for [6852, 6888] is 6855.84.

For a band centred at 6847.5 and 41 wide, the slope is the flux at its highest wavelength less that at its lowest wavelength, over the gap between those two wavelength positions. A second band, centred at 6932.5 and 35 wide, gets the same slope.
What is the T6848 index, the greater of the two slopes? -0.1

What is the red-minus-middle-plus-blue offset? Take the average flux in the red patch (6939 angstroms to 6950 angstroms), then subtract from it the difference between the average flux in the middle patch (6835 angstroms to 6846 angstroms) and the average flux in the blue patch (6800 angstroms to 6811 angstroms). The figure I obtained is 50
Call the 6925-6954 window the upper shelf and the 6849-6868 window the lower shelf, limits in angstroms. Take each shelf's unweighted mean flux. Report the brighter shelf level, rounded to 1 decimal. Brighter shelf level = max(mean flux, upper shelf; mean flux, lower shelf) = 52.0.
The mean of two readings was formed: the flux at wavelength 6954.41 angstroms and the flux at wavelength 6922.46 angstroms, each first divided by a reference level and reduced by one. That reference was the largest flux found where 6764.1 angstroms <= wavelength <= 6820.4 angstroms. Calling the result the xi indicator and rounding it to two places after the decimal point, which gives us -0.14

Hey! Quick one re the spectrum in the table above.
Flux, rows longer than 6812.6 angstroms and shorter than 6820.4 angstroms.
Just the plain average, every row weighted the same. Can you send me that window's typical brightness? 52.9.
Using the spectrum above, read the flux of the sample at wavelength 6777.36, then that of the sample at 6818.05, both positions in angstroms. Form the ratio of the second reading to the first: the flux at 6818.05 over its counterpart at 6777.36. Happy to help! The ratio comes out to 1.151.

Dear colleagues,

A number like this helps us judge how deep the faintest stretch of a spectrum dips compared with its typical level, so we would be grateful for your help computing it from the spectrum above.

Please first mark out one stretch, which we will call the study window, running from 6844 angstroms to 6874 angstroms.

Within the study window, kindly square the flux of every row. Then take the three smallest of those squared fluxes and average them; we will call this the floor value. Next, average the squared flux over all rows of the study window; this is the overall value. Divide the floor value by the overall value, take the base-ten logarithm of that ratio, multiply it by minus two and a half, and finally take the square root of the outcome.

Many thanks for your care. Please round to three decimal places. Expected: 0.447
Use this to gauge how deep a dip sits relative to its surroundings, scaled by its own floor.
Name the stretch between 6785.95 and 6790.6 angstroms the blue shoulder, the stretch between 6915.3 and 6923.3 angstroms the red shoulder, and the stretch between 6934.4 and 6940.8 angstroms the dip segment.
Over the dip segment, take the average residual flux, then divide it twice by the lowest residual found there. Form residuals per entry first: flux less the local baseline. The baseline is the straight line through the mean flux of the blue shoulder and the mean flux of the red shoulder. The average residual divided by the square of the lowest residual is -0.10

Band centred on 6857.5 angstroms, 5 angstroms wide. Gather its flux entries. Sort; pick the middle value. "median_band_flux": 52.9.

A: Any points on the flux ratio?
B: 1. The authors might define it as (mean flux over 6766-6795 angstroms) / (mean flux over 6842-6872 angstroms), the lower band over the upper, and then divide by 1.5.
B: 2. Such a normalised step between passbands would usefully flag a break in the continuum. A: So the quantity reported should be 0.624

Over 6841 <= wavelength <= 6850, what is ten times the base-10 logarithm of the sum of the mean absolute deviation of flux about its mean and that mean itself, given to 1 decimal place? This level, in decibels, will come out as 17.2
